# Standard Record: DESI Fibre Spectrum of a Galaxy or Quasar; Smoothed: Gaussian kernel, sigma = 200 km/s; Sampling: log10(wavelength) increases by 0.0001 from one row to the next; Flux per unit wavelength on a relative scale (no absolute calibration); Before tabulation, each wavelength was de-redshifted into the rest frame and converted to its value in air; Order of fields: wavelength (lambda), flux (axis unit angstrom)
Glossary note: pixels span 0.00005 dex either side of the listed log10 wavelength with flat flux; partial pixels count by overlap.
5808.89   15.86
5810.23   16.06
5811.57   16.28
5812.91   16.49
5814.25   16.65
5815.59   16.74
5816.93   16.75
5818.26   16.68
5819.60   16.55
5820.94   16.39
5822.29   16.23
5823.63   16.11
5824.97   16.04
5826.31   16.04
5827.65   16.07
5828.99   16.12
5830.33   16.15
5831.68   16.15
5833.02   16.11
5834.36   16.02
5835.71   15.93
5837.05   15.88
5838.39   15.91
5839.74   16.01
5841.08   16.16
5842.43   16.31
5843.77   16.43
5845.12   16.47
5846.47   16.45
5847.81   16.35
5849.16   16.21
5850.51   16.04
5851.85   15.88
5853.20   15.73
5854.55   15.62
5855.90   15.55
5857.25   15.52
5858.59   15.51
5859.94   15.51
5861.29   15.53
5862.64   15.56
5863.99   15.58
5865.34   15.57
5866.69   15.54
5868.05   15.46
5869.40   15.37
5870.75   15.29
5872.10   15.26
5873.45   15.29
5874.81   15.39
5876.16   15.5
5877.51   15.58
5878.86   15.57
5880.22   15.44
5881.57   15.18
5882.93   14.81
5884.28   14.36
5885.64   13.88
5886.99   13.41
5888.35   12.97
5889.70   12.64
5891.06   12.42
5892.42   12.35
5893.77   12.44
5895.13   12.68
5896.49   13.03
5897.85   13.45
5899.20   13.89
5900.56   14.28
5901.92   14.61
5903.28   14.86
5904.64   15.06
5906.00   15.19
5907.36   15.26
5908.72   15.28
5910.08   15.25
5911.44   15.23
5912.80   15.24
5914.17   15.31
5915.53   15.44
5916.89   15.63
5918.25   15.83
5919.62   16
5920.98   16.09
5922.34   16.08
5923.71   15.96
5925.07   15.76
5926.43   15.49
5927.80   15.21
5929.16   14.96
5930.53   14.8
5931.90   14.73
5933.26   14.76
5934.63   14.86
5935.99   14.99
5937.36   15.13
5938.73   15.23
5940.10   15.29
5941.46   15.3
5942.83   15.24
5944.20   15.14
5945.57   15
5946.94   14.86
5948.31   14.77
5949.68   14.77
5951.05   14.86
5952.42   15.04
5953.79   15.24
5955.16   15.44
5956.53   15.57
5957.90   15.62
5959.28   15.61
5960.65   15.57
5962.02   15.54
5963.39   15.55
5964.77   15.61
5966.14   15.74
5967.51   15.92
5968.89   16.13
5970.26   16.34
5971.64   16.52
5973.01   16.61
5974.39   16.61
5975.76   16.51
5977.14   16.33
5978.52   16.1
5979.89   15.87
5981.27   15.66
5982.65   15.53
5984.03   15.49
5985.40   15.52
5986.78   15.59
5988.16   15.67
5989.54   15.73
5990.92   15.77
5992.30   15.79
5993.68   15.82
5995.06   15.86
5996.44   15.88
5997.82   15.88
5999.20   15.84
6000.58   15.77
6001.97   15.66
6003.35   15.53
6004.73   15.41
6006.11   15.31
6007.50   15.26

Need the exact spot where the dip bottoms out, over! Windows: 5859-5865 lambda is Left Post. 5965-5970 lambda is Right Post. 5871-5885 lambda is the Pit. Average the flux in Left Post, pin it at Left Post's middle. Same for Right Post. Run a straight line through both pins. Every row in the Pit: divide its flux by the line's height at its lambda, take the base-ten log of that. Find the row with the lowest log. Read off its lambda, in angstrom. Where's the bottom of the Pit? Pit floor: 5884.28 angstrom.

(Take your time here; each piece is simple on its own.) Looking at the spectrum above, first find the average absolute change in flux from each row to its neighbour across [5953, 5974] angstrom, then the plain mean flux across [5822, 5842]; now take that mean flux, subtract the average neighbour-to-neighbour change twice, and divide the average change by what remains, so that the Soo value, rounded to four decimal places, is 0.0069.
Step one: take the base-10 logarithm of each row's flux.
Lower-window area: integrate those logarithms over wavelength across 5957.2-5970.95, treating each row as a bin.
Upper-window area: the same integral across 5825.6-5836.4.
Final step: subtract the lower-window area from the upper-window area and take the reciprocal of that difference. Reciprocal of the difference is -0.29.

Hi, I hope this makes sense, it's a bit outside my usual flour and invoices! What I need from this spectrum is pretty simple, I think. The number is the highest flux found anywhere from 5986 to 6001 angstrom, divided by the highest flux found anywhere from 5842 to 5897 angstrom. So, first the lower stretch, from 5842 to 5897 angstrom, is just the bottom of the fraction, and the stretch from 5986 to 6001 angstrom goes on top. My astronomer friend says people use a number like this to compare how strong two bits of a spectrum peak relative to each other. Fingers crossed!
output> 0.96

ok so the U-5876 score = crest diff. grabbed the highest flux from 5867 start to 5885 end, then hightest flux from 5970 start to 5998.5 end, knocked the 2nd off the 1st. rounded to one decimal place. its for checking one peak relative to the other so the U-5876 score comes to -1.0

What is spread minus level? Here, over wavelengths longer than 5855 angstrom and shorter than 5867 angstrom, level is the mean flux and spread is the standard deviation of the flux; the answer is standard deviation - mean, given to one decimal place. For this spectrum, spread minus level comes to -15.5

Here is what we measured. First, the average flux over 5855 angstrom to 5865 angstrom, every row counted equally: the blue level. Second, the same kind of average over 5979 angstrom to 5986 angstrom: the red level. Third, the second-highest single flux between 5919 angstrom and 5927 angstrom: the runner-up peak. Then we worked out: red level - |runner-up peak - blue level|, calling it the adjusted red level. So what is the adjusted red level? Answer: 15.1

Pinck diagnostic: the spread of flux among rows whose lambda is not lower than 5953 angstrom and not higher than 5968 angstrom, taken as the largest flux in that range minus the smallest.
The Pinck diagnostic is 0.68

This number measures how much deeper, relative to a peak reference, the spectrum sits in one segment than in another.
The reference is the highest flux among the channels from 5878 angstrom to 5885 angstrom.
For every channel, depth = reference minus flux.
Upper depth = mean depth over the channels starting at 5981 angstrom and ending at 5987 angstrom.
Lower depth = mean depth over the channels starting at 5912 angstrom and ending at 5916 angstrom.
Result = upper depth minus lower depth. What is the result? -0.2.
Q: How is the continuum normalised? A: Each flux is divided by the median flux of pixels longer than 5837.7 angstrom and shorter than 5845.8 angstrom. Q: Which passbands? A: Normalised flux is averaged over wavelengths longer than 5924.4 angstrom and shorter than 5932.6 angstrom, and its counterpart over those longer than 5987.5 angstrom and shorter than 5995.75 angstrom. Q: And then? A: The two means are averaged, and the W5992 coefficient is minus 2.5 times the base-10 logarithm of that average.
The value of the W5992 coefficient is 0.053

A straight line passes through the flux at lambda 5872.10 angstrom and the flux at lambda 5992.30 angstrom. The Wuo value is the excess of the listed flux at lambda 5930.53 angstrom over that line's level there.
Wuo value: -0.7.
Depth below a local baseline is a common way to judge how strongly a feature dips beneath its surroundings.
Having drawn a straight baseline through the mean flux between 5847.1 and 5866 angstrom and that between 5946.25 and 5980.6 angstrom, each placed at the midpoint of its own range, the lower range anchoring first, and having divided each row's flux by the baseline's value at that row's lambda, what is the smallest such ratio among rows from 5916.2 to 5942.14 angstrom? 0.94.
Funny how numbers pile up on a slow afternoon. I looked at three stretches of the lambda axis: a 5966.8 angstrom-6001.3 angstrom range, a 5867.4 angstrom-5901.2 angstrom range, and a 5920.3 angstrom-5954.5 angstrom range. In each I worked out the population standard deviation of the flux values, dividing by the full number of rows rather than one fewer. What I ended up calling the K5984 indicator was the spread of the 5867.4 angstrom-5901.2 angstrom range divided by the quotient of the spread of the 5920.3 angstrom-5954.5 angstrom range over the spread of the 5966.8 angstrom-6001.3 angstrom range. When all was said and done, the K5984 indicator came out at 1.01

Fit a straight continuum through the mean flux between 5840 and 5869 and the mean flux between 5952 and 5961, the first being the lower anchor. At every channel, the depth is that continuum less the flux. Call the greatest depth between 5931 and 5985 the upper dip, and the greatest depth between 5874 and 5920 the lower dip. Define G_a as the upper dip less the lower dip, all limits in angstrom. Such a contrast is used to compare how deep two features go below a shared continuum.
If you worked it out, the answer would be -3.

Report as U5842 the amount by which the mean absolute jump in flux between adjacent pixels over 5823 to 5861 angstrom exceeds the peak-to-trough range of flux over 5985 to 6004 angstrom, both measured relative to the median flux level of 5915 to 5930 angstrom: -0.3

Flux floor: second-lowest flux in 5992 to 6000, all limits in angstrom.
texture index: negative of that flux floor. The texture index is -15.82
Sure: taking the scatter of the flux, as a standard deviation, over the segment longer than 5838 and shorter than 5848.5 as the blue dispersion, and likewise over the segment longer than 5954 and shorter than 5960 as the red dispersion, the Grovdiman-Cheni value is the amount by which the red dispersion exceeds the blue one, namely -0.13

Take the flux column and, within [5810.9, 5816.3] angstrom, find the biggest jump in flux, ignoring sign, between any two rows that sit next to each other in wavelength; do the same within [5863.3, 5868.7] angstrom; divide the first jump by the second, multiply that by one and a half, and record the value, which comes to 3.9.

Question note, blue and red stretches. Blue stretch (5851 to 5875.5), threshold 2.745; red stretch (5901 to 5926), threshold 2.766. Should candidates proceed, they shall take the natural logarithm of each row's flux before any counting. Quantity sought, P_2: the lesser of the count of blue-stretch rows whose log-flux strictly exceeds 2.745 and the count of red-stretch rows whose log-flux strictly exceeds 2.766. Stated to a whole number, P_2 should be 4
